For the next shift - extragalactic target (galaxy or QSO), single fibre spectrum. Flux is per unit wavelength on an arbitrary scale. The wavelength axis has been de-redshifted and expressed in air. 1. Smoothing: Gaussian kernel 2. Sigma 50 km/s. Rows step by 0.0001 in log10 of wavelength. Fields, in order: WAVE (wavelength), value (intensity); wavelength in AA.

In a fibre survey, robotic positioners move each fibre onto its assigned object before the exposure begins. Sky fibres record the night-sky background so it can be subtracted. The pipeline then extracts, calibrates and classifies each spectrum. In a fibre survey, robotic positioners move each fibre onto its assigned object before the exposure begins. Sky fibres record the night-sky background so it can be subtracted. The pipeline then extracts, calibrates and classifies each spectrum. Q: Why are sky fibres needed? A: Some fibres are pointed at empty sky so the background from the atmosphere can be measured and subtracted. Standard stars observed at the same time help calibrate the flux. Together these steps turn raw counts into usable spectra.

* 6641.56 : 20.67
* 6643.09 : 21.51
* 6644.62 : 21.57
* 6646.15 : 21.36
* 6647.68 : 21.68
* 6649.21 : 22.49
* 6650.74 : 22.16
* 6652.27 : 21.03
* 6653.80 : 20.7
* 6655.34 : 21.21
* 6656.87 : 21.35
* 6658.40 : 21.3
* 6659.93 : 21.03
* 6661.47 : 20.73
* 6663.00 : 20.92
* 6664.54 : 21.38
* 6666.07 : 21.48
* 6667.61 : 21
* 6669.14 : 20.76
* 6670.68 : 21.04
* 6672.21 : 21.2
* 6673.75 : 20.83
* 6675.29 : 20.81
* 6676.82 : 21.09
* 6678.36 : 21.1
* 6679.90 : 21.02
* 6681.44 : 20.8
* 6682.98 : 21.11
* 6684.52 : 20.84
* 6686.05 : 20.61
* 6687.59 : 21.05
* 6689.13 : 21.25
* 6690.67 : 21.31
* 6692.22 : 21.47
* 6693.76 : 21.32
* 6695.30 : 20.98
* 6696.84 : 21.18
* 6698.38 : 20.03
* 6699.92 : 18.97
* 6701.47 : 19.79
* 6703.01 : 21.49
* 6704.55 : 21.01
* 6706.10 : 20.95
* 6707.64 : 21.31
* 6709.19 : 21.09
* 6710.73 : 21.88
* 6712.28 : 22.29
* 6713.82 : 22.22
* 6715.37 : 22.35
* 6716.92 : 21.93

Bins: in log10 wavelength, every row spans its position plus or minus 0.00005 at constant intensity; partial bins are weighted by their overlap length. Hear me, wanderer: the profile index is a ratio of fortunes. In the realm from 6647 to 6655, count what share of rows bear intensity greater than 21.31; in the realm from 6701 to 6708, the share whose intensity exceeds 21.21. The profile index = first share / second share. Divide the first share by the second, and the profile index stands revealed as 1.5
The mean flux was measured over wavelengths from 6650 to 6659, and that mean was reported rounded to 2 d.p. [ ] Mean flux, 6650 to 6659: 21.29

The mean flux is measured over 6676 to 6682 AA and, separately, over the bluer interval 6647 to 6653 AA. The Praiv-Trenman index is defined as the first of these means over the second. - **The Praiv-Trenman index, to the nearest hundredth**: 0.96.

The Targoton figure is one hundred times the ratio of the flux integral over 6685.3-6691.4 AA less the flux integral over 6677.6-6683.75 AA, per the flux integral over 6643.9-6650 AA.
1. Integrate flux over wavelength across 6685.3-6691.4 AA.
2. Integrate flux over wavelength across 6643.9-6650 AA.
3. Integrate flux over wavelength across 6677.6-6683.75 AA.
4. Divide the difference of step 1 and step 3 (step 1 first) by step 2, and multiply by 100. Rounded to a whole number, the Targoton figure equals 0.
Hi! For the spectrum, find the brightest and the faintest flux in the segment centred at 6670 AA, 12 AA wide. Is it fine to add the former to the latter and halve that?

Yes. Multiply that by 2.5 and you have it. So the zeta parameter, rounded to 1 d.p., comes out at 52.8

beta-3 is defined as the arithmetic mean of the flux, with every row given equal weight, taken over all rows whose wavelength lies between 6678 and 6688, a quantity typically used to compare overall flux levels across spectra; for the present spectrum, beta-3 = 20.93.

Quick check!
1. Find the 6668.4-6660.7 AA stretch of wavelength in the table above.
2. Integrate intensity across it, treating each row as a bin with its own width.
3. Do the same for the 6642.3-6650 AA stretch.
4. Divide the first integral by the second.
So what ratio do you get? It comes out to 0.97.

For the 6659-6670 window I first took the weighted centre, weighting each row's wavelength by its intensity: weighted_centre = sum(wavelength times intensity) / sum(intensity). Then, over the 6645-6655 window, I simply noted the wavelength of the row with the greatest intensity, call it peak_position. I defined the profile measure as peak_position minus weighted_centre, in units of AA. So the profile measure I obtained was -15.3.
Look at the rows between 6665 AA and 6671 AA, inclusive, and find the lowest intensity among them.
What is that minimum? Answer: 20.76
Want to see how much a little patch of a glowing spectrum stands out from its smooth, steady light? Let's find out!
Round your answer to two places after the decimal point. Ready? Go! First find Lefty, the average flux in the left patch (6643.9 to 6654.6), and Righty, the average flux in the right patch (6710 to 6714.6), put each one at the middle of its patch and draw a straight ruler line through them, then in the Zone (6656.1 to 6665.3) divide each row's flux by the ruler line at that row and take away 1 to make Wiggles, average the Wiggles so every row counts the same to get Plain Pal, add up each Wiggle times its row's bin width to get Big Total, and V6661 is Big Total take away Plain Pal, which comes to -0.21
